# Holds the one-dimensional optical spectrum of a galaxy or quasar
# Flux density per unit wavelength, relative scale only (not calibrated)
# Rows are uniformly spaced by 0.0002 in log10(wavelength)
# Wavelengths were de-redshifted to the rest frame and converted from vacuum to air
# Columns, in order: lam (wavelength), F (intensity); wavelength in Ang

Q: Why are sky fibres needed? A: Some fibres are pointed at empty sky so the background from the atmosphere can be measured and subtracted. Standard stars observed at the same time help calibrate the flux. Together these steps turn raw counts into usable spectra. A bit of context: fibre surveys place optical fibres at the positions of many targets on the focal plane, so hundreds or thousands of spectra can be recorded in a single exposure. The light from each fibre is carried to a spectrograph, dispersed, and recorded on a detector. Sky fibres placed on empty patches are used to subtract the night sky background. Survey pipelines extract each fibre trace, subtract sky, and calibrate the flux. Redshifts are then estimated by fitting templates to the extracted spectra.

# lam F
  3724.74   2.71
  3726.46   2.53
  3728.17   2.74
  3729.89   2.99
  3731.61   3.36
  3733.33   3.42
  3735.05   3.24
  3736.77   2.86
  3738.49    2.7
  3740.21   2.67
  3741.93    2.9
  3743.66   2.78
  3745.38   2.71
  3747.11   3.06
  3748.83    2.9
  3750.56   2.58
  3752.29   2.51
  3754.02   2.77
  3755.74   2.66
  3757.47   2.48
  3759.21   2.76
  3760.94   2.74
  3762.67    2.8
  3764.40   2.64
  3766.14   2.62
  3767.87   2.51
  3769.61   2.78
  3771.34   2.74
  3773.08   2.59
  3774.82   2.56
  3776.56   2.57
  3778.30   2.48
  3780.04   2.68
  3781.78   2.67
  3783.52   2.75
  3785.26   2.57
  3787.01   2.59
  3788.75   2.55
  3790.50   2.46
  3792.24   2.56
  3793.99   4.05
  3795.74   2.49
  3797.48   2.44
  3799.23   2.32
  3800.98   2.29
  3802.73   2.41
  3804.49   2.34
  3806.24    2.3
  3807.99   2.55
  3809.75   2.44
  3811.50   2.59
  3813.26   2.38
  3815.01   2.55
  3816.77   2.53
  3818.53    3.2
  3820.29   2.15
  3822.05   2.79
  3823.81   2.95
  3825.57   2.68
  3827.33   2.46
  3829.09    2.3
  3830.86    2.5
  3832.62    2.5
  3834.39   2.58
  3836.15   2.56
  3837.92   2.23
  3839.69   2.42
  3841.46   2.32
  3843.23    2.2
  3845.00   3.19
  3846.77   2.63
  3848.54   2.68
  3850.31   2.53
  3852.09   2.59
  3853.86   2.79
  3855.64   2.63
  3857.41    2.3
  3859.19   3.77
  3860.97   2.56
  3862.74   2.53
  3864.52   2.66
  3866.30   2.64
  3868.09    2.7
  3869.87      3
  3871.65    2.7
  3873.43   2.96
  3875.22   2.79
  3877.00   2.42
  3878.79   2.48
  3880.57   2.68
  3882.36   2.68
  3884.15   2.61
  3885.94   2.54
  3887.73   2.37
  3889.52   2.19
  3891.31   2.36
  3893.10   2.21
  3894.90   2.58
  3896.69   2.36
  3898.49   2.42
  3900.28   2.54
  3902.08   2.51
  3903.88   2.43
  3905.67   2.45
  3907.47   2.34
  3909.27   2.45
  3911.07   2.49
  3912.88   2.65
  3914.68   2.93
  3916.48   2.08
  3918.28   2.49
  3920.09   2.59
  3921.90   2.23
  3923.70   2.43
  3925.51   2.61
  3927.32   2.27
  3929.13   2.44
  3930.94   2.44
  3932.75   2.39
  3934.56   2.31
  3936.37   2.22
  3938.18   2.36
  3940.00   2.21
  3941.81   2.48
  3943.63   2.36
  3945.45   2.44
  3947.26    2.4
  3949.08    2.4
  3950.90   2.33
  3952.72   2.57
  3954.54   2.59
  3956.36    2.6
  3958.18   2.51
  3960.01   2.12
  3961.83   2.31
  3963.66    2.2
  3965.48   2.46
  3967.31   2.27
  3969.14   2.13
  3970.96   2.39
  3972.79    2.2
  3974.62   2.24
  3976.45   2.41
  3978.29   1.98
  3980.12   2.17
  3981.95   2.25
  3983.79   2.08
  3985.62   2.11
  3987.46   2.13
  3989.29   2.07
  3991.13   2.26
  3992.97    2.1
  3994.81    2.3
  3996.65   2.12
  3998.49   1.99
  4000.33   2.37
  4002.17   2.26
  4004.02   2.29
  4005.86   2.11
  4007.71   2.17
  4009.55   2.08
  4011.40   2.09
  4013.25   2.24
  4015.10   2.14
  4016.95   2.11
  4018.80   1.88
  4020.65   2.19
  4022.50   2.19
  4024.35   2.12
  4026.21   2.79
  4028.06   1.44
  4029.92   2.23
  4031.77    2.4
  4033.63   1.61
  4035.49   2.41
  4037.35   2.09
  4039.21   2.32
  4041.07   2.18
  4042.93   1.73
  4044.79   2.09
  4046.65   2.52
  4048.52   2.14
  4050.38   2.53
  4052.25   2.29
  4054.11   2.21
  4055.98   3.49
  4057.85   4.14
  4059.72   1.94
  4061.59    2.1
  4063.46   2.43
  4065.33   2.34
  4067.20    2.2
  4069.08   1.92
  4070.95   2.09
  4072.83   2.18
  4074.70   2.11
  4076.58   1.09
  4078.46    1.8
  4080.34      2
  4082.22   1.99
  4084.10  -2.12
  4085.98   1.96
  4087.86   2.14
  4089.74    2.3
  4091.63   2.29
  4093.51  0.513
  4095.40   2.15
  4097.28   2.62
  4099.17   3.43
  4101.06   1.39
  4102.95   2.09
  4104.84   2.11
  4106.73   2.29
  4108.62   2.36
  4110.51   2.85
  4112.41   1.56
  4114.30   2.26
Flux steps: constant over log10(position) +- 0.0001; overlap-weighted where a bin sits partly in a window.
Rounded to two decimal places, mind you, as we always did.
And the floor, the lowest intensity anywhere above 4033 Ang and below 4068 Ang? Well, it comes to 1.61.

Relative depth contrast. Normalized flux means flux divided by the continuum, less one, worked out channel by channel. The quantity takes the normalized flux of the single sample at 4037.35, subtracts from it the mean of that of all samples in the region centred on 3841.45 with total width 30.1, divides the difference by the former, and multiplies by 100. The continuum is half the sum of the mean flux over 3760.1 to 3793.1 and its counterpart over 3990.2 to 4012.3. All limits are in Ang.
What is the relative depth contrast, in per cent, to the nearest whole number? 143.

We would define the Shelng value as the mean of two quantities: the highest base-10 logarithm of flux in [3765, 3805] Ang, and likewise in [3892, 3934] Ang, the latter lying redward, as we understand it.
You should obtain 0.537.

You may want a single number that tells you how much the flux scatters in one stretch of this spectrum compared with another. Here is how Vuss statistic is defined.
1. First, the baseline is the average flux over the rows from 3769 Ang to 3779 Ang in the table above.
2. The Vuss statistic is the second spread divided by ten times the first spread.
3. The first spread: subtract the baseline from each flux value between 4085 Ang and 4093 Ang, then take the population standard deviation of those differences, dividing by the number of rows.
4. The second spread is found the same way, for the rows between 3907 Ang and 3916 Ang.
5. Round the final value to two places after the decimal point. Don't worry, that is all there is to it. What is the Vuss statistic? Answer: 0.15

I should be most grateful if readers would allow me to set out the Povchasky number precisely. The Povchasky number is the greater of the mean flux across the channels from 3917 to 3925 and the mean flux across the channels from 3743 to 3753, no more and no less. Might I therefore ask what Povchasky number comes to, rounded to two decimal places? 2.76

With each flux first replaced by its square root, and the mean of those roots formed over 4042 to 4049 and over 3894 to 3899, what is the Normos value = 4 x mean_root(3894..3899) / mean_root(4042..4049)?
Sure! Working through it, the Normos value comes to 4.31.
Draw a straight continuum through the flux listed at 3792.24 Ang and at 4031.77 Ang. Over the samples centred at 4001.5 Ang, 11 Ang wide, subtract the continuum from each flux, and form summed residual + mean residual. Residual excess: -1.6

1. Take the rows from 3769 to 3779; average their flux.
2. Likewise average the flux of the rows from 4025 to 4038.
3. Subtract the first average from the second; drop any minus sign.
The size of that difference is 0.48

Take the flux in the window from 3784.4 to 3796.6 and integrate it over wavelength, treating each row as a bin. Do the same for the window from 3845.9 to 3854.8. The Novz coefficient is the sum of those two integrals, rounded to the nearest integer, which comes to 57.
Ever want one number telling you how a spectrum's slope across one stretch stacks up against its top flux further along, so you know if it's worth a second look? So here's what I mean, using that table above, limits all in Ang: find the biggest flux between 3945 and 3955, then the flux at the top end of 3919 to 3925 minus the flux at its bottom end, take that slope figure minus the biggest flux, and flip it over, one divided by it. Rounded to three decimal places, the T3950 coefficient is -0.364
